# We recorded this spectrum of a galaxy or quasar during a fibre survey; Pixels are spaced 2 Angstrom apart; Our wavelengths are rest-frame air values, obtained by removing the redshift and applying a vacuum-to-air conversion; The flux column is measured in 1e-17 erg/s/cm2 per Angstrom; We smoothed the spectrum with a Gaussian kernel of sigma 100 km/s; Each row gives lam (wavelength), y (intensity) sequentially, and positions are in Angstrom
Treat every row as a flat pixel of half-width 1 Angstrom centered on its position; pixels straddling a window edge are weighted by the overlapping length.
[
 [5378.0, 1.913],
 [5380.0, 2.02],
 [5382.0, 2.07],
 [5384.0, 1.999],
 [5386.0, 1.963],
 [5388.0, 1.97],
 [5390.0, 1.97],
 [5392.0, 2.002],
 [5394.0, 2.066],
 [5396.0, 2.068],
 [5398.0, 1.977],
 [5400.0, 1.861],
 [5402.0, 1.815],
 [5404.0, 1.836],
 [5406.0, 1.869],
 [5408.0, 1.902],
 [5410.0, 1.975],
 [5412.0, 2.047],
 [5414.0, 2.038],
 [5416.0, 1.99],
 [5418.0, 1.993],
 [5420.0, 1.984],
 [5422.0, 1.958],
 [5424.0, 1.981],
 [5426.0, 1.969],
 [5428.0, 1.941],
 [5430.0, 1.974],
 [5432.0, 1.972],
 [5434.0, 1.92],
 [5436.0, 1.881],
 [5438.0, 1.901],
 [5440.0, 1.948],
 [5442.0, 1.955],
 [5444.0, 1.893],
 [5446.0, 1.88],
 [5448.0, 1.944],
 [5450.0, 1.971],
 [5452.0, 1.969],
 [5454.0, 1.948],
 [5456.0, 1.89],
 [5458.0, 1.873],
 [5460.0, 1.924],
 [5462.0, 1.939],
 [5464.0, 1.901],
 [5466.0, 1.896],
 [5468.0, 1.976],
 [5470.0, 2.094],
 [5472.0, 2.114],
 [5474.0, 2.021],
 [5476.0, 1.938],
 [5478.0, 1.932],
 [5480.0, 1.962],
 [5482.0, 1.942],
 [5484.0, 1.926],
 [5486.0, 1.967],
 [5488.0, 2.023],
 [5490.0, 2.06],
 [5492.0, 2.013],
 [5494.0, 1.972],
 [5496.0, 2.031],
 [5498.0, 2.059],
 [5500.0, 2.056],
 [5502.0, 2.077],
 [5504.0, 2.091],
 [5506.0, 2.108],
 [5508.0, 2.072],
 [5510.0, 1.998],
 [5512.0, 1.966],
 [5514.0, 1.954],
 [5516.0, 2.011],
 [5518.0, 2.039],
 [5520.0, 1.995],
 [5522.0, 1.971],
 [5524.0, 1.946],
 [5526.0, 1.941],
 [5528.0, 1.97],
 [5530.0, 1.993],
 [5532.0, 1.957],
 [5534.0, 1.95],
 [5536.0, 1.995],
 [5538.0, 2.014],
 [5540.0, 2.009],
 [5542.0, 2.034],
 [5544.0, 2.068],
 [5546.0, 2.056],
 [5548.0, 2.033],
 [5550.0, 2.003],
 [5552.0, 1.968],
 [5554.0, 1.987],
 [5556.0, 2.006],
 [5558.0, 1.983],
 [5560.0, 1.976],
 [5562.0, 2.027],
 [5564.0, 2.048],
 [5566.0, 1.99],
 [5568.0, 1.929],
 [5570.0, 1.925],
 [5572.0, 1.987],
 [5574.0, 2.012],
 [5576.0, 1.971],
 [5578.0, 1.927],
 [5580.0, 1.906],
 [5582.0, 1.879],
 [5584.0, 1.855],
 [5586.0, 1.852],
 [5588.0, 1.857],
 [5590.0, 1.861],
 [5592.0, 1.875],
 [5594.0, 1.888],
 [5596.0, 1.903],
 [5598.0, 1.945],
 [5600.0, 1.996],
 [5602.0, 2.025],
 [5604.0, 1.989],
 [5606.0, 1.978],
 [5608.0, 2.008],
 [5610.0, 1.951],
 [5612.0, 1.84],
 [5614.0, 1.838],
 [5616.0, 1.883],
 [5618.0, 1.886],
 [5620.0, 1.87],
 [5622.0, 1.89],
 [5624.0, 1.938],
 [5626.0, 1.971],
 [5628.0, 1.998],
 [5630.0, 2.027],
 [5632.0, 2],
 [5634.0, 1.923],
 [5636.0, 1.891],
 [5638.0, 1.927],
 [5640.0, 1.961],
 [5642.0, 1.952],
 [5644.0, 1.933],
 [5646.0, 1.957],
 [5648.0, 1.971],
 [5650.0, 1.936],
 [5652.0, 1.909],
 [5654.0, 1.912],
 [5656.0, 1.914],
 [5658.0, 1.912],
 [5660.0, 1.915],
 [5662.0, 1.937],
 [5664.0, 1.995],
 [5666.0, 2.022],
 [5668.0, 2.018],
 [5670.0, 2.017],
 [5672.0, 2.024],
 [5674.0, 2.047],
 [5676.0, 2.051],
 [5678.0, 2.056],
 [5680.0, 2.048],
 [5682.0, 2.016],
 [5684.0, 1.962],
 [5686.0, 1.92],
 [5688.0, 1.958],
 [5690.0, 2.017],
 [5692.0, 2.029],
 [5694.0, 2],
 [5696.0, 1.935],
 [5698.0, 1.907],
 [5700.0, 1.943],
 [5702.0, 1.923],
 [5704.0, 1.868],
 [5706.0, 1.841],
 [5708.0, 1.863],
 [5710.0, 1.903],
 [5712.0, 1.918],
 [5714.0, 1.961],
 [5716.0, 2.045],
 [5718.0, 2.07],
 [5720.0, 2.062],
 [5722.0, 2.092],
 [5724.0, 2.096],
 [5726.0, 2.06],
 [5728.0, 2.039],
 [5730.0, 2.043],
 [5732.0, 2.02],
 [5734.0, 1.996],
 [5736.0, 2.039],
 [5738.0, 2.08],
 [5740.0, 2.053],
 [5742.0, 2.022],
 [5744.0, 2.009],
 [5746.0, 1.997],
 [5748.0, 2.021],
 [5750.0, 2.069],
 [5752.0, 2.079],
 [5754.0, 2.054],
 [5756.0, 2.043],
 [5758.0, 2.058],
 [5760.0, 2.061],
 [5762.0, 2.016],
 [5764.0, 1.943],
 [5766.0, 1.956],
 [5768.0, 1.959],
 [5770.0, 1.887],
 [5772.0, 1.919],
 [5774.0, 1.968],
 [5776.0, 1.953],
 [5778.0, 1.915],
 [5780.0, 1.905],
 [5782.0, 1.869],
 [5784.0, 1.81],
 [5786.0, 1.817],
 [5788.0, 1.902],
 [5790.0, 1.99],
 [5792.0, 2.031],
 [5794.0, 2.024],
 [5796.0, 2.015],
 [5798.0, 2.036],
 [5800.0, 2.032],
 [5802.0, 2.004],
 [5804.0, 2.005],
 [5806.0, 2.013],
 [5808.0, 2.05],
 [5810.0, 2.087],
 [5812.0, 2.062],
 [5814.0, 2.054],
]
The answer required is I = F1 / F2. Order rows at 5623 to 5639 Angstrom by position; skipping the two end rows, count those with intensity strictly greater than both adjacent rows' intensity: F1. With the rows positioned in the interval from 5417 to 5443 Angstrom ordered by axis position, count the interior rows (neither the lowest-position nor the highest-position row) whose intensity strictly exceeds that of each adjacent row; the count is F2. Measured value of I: 0.5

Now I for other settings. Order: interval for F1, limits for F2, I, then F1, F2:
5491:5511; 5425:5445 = 1.0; 2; 2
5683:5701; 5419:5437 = 0.5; 1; 2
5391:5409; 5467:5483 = 0.5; 1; 2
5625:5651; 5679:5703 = 1.5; 3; 2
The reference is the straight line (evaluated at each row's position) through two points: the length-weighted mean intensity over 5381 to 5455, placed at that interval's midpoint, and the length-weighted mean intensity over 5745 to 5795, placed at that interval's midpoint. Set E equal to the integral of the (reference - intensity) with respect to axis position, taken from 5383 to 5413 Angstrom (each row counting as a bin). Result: 0.0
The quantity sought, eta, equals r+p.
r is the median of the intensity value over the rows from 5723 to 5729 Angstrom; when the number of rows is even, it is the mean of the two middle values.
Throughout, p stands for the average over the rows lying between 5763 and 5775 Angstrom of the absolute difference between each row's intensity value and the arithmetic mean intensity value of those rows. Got 2.08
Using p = 0.024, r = 2.06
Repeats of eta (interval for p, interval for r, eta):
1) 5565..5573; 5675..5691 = 2.05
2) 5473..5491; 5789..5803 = 2.06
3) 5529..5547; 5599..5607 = 2.02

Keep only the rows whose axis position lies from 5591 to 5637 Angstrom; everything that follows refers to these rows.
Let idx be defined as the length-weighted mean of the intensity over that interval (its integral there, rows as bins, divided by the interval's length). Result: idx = 1.94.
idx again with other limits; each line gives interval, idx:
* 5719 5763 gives 2.05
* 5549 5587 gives 1.96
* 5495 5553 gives 2.01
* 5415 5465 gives 1.94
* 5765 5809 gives 1.96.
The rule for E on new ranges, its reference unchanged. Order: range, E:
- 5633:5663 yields 1.1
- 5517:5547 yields -1.0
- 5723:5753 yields -2.2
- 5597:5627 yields 0.9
